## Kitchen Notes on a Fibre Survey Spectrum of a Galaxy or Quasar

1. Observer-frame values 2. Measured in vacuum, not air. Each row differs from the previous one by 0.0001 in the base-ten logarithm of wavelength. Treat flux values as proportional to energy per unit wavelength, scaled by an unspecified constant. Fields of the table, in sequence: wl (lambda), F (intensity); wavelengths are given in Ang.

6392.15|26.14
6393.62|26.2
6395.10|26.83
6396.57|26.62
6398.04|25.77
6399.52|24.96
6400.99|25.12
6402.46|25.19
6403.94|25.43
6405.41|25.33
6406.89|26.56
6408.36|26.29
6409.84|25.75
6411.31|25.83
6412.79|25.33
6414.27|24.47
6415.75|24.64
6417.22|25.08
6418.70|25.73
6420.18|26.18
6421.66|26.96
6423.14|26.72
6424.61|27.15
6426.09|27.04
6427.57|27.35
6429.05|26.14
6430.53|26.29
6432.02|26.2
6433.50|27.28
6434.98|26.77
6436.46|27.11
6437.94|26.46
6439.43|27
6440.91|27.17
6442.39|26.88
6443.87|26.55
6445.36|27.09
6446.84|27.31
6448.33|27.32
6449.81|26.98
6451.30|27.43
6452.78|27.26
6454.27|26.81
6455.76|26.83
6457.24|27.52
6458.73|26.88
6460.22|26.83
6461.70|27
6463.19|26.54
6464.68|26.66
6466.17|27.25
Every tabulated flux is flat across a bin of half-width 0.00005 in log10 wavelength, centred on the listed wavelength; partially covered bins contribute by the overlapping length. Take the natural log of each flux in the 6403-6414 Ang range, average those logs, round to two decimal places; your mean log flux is 3.25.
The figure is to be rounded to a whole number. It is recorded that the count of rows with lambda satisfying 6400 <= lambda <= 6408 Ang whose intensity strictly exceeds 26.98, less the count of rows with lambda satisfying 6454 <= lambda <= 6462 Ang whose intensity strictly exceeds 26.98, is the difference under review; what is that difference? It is -2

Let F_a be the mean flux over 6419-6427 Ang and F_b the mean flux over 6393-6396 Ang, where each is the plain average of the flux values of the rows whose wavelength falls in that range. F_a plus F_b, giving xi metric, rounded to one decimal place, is 53.3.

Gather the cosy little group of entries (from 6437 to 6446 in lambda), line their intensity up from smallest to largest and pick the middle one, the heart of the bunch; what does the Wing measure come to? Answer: 26.9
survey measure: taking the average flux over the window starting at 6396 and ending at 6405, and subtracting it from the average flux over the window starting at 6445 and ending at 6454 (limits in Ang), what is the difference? 1.7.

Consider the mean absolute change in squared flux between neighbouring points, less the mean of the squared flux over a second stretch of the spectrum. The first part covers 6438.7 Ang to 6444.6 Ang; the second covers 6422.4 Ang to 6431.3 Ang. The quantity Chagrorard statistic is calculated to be -703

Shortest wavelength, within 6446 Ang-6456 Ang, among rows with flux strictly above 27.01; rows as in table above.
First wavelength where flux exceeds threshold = 6446.84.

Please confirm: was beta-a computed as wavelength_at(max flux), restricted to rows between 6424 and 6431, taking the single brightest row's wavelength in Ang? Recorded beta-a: 6427.57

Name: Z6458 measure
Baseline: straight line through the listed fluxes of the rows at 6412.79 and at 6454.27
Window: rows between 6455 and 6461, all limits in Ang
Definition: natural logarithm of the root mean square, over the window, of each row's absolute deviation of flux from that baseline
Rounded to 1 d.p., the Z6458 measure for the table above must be -1.1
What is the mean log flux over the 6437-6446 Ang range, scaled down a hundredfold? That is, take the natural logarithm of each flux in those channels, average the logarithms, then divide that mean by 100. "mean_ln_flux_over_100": 0.0329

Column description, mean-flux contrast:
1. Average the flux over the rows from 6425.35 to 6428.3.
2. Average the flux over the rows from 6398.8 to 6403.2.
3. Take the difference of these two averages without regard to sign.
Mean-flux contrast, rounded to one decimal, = 2.1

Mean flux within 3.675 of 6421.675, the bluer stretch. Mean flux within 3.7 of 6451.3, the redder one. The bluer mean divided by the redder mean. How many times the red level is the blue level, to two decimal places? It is 0.98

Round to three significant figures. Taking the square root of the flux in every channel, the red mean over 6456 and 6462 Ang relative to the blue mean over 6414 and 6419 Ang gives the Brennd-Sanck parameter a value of 1.04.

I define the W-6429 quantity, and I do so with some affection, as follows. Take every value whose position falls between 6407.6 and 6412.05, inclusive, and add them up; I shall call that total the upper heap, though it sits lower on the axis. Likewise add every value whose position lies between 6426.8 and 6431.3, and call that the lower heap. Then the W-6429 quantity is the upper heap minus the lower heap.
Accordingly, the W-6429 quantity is -1.9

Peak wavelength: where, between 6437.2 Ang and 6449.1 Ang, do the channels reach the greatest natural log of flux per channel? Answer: 6448.33 Ang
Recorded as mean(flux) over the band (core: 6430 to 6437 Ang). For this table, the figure 26.7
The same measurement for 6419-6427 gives 26.8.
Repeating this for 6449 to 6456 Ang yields 27.1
